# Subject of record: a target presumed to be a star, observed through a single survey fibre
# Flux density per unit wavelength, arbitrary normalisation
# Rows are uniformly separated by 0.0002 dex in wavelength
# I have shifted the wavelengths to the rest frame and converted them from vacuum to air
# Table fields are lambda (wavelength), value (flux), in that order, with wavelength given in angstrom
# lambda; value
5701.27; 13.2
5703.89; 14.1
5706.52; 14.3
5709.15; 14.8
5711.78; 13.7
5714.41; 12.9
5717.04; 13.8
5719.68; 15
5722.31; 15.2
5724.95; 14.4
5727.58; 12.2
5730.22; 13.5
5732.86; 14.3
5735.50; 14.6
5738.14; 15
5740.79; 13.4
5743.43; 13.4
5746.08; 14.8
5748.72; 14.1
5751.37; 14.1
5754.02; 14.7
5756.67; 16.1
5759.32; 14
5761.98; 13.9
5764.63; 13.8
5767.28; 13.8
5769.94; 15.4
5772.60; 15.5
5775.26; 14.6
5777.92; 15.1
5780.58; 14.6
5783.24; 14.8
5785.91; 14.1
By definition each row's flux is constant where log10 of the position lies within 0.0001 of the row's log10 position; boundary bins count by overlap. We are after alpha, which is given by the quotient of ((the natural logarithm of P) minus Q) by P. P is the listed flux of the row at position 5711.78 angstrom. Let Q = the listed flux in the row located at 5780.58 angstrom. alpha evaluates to -0.875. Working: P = 13.7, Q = 14.6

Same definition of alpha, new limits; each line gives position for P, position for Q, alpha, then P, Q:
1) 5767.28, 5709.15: -0.882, 13.8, 14.8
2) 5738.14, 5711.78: -0.733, 15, 13.7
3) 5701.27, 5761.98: -0.858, 13.2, 13.9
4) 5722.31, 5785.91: -0.749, 15.2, 14.1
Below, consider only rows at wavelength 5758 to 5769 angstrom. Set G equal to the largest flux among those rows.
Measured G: 14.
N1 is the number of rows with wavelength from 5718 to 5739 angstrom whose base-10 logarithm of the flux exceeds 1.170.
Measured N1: 3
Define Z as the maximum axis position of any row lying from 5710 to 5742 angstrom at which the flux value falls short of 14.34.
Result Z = 5740.79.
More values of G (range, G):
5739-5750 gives 14.8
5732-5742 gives 15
